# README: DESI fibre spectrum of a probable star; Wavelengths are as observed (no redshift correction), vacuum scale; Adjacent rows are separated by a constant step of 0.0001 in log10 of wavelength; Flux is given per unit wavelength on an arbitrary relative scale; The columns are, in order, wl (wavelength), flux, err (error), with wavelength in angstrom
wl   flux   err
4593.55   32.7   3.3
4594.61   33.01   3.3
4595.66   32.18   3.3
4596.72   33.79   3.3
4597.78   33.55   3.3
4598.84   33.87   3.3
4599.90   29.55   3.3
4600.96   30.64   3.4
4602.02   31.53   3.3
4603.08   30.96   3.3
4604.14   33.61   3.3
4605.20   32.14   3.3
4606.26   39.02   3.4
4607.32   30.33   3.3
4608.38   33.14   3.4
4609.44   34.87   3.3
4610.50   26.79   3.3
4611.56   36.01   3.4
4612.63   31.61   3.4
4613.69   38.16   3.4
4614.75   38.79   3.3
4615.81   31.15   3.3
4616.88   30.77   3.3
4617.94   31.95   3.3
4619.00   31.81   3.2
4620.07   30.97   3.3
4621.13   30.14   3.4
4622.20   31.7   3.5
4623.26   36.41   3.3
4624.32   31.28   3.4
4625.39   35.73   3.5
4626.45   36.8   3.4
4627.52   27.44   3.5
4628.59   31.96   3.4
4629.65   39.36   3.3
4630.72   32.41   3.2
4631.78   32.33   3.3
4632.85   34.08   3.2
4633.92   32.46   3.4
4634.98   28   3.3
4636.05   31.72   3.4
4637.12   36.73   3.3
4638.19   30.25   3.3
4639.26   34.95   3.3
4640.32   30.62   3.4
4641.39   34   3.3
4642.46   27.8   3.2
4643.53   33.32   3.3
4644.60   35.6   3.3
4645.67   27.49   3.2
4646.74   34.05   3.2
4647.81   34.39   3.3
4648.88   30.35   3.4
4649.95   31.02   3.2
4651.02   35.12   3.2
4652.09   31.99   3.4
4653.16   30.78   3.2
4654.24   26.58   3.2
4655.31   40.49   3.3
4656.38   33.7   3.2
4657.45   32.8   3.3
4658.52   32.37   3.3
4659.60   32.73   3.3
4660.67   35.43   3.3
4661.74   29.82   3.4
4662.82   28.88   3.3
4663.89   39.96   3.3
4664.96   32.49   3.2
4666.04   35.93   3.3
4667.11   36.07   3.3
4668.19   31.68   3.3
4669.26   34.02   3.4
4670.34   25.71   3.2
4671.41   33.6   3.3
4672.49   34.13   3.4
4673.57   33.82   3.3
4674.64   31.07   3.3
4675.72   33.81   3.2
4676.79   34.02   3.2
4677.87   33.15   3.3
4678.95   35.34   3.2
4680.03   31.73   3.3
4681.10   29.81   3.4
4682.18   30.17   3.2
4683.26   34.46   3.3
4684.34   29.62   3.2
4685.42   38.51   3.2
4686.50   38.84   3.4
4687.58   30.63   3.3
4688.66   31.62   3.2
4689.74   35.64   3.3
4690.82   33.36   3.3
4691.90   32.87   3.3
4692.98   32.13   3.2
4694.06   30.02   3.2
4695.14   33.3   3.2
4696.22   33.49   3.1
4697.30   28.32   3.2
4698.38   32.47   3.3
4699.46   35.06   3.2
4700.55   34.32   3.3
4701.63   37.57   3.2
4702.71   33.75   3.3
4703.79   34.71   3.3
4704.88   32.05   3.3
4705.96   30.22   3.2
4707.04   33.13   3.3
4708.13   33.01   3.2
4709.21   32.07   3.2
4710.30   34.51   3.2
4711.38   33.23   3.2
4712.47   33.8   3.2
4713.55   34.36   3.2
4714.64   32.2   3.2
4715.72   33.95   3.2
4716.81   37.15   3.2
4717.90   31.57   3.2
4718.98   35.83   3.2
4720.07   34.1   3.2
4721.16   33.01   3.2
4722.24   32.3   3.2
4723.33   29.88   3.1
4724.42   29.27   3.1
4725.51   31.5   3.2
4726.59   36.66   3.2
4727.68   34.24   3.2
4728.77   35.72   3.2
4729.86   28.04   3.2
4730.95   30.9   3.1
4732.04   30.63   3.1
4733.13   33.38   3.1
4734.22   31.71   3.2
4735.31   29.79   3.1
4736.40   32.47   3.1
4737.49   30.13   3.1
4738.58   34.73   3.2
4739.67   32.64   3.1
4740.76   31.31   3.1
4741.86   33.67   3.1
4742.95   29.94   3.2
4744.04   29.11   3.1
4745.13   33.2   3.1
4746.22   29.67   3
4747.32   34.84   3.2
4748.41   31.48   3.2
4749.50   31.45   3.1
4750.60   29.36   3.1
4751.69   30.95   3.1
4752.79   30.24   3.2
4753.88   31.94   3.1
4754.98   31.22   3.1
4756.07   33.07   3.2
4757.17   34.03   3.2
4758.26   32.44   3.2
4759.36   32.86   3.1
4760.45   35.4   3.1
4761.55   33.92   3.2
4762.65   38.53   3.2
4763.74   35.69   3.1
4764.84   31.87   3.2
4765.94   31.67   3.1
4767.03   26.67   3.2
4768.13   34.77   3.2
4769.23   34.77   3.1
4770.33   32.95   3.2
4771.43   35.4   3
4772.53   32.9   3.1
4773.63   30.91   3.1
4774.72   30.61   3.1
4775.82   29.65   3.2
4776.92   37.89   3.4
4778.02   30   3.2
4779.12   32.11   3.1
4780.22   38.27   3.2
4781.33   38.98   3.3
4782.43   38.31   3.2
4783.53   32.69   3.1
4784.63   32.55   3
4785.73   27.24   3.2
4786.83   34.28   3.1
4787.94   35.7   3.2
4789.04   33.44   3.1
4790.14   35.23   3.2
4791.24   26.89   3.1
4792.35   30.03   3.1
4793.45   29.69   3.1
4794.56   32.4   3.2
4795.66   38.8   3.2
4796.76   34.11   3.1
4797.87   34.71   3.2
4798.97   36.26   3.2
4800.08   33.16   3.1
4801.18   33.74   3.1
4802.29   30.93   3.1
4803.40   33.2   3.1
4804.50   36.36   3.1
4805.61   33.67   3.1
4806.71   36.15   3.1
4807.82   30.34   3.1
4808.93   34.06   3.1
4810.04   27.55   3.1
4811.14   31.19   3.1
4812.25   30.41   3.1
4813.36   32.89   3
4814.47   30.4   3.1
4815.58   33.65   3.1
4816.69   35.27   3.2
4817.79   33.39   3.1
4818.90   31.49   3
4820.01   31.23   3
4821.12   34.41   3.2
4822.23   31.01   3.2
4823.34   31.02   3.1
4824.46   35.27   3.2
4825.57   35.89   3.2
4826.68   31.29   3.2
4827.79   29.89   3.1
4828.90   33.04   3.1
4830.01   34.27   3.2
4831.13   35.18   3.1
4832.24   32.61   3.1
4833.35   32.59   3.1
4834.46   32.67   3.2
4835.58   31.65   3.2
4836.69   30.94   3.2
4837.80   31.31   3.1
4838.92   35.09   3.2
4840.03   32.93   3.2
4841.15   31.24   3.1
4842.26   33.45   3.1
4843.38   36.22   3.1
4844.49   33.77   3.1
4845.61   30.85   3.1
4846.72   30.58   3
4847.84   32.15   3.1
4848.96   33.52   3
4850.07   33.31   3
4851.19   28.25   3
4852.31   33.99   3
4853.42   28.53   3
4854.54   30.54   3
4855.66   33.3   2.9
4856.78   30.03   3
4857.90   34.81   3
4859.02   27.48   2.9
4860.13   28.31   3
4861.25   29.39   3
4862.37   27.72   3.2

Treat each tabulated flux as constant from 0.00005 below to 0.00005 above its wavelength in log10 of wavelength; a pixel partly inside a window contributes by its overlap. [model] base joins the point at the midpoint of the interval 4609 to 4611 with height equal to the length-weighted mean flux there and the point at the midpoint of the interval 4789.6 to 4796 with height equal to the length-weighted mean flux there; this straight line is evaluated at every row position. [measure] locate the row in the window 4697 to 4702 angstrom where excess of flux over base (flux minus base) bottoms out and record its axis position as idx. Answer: 4697.30 angstrom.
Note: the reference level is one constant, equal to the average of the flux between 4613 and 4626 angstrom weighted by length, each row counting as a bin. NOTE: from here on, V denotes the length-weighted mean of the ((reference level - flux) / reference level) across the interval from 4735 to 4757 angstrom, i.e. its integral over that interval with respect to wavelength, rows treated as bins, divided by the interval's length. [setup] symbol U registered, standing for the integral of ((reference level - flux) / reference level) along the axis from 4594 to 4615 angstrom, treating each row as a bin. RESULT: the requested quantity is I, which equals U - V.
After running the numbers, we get 0.05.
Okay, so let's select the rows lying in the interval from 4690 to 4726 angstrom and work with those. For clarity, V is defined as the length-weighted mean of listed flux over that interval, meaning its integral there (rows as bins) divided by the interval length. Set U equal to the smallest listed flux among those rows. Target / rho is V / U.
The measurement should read 1.17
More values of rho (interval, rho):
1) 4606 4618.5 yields 1.25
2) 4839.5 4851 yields 1.07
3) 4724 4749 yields 1.14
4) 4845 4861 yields 1.13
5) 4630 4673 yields 1.27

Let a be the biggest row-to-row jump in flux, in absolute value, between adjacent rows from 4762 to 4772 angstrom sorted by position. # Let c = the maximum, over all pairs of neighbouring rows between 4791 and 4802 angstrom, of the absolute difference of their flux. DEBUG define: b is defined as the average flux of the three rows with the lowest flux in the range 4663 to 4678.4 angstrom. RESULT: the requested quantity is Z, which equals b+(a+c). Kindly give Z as 44.0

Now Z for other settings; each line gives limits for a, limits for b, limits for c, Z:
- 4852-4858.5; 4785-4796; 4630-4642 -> 39.9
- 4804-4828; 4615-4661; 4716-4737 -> 41.4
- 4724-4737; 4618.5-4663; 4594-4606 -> 39.2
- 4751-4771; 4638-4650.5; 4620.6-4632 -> 46.0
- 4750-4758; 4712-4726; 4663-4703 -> 41.0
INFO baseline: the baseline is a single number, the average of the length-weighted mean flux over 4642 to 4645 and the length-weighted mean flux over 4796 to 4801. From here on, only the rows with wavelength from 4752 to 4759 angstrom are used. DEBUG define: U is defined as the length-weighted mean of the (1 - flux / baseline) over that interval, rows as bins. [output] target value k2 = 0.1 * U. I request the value 0.0039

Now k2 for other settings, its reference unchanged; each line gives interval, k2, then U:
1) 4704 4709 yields 0.0035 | 0.04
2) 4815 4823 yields 0.0017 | 0.02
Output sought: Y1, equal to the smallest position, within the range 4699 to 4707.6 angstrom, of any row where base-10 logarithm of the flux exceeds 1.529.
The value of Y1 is 4699.46 angstrom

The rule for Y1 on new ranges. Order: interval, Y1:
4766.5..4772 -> 4768.13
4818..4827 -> 4821.12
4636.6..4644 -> 4637.12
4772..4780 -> 4776.92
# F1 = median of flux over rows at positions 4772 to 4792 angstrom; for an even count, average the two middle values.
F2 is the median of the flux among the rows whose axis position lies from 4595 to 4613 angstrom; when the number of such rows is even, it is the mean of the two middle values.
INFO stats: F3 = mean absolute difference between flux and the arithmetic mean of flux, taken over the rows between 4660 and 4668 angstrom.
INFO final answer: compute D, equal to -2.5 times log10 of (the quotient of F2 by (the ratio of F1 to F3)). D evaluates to -1.2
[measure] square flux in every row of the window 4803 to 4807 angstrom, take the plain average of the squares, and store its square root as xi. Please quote 34.9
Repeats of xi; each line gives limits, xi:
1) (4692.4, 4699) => 31.7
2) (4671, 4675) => 33.2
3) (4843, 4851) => 33.0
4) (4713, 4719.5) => 34.2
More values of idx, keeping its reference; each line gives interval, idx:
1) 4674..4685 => 4684.34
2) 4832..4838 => 4836.69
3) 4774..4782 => 4775.82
